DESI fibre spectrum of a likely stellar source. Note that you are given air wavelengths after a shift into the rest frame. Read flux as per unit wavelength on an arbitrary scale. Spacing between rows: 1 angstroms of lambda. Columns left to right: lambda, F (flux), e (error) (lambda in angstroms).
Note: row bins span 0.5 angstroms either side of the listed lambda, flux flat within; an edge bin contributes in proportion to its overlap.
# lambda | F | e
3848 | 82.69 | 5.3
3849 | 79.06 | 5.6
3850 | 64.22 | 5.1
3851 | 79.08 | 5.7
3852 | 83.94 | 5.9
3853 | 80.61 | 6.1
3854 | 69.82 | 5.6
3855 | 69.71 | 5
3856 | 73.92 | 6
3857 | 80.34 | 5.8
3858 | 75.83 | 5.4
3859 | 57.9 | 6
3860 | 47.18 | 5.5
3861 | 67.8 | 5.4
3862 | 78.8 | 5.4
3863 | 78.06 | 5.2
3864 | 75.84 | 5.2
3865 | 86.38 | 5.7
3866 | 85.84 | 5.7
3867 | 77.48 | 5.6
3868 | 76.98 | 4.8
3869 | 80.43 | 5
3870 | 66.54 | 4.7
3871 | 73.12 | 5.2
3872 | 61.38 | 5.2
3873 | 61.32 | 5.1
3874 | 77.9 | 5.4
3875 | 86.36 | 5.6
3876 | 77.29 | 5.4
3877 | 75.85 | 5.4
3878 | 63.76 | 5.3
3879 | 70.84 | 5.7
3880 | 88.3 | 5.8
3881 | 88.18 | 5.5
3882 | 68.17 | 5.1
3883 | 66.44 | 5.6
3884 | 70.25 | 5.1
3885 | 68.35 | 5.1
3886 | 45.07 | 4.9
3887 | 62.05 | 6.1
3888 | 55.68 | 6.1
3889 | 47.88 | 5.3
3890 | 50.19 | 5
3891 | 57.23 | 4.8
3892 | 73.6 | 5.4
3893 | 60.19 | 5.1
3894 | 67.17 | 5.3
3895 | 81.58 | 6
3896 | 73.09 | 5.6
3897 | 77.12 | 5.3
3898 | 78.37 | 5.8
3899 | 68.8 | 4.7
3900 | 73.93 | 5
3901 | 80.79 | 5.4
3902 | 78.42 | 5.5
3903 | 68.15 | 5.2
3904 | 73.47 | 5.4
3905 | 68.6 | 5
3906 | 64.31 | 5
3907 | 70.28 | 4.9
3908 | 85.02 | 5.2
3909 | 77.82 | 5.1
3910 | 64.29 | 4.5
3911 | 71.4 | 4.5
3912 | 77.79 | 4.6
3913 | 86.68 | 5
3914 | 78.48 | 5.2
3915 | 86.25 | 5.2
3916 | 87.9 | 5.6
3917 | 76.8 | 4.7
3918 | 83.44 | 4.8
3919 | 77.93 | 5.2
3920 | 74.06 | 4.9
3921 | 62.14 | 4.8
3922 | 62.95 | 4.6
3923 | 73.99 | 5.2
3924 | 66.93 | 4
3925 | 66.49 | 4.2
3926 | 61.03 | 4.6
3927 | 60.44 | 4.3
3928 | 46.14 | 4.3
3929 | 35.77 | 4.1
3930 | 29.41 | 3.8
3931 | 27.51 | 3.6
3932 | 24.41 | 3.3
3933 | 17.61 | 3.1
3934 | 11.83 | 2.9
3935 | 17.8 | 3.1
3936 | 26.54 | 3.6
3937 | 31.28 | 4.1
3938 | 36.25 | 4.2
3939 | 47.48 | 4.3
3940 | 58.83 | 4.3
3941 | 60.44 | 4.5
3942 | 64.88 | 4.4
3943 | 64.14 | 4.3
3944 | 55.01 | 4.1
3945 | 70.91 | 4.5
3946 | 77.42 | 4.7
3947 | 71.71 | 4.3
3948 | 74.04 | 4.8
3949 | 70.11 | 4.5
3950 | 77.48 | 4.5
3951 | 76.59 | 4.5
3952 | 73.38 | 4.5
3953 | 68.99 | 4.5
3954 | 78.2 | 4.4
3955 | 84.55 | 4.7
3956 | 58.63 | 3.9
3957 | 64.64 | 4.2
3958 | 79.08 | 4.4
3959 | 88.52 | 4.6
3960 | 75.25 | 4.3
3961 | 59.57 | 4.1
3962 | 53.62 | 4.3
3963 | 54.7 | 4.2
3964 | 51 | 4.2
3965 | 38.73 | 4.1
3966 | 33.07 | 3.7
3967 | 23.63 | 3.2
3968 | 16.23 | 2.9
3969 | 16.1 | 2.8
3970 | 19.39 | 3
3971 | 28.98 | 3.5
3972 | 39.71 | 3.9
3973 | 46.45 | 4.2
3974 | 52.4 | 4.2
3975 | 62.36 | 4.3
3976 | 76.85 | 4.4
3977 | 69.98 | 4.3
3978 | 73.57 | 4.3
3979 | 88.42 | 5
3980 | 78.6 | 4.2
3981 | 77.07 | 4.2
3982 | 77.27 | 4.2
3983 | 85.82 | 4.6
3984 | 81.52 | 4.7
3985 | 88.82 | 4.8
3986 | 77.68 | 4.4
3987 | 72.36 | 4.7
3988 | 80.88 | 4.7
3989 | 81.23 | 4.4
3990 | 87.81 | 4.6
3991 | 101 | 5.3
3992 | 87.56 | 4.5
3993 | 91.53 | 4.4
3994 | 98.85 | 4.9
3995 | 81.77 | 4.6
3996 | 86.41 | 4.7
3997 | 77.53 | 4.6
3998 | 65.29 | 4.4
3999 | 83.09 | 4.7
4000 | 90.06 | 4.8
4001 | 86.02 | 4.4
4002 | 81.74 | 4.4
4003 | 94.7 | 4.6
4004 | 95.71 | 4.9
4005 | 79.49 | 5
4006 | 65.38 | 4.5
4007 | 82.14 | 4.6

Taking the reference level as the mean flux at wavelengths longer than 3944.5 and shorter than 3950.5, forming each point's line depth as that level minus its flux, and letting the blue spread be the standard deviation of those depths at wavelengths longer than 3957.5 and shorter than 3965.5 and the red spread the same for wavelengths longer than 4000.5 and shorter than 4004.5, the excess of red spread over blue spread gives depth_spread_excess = -10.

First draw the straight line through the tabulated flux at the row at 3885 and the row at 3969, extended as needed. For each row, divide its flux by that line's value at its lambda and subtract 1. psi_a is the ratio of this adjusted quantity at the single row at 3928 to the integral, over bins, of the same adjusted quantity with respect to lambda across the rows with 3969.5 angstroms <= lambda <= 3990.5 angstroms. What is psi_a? 0.001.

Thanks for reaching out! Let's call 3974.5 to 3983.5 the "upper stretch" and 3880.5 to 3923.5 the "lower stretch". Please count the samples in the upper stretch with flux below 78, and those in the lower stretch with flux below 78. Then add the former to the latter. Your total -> 38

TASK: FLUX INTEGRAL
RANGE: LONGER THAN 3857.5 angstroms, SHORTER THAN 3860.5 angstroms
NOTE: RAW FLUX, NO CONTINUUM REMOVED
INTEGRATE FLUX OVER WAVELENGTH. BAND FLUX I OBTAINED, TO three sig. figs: 181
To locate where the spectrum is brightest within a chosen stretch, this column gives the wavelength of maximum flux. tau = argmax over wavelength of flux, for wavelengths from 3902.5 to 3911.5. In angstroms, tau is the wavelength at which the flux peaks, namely 3908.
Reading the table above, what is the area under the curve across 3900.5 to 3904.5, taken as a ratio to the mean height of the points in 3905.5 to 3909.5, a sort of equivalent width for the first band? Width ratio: 4.0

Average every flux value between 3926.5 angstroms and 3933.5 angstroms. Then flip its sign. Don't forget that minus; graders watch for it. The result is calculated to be -34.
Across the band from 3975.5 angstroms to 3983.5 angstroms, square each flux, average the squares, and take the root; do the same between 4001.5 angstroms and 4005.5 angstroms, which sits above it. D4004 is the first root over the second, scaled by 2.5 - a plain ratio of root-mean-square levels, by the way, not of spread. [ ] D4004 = 2.2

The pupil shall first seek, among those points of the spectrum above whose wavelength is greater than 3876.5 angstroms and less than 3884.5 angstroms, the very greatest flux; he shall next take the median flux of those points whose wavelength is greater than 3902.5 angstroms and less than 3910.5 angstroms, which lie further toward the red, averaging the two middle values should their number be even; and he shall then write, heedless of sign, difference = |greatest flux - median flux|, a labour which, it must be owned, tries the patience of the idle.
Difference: 19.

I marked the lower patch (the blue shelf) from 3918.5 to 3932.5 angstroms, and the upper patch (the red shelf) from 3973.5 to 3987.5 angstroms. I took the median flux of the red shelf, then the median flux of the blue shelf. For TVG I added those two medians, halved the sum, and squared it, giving 4813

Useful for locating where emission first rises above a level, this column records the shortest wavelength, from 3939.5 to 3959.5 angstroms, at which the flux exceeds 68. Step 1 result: 3945 angstroms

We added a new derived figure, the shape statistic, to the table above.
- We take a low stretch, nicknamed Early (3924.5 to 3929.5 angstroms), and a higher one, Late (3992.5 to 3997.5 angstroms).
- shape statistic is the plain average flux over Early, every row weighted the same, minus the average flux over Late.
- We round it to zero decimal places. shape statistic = -33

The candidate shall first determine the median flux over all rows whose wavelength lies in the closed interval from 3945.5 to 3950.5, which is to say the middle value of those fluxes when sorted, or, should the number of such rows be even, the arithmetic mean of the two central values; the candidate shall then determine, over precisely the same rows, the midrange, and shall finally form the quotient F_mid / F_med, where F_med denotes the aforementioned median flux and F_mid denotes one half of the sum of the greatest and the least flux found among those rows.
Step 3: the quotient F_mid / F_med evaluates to 1.00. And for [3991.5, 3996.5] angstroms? 1.03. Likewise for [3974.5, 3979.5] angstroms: 1.02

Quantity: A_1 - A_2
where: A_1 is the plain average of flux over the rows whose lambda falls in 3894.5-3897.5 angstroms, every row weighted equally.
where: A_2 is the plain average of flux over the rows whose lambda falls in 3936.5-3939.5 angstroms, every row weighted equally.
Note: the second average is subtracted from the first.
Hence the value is 39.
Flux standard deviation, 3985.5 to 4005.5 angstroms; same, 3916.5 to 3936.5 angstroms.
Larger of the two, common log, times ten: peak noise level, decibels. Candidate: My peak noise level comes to 14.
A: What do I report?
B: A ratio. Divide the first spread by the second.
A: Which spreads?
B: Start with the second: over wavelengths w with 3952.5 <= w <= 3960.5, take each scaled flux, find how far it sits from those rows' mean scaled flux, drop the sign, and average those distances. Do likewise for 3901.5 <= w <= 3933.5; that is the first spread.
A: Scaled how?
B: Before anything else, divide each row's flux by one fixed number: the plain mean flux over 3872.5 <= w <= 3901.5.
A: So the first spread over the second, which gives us 1.8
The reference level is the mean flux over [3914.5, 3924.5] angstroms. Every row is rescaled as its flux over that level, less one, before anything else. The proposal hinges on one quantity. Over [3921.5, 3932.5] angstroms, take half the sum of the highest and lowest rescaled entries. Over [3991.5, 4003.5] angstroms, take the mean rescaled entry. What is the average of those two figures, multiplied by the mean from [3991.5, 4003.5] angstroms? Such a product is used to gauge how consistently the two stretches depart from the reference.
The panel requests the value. -0.01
